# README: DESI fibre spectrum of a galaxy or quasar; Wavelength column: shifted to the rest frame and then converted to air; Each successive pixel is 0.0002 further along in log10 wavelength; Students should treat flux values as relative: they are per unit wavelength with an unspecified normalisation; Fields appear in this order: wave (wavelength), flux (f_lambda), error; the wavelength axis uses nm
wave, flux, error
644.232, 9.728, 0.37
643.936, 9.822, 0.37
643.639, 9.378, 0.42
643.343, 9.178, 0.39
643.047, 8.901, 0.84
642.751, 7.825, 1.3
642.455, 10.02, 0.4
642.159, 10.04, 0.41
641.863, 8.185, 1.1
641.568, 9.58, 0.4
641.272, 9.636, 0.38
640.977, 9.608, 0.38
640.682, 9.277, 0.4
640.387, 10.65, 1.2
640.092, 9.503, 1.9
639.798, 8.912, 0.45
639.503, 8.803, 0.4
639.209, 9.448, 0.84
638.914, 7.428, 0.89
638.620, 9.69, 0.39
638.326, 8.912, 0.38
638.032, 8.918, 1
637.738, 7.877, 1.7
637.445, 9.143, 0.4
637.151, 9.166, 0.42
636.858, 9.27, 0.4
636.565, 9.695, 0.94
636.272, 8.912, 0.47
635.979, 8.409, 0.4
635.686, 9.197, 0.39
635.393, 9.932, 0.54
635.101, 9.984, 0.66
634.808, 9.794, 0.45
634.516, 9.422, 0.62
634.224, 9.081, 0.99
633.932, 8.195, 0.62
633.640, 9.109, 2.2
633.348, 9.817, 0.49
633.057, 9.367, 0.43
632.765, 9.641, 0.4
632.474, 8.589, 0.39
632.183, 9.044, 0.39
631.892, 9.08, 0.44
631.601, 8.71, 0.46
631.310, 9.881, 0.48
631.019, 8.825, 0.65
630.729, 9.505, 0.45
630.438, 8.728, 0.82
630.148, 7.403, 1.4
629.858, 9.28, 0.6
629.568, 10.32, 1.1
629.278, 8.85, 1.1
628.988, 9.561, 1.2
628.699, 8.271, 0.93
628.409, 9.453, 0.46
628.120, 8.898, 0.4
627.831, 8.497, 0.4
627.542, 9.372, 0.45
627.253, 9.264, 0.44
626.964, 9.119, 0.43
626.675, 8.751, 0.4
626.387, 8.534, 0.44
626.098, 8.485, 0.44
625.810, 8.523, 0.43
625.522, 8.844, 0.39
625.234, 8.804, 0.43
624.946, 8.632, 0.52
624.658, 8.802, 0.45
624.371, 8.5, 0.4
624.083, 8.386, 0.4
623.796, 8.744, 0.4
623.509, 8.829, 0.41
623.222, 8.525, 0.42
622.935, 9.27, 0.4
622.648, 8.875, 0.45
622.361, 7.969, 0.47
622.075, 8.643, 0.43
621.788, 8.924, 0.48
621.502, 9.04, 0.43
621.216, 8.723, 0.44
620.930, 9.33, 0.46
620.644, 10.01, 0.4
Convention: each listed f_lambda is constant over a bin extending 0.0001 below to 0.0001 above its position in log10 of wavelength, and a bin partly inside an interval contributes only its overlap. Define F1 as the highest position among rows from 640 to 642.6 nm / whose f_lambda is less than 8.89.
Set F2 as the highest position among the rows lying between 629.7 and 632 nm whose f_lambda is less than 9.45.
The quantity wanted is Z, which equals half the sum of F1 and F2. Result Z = 636.88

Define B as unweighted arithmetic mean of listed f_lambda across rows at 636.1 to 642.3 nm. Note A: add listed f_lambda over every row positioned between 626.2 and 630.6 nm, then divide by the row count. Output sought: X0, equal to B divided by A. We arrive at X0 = 1.02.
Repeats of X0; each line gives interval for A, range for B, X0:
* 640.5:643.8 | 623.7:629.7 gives 0.96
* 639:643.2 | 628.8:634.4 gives 0.98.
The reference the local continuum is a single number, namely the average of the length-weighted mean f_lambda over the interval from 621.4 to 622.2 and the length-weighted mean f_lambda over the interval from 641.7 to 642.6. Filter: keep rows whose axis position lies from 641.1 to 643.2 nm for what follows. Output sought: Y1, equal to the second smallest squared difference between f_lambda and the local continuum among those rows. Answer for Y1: 0.195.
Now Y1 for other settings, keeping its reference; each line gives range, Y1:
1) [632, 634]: 0.009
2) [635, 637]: 0.017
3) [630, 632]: 0.099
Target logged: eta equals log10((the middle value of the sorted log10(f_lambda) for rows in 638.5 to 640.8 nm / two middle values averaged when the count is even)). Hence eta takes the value -0.013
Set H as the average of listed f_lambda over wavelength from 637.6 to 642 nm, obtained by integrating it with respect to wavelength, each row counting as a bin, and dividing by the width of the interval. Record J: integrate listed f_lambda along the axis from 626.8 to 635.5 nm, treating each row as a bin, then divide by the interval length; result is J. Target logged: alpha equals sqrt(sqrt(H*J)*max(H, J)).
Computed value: 9.15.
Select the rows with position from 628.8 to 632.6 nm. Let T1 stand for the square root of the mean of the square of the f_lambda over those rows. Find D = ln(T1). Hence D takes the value 2.21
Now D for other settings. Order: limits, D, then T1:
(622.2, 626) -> 2.16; 8.7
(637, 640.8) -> 2.21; 9.1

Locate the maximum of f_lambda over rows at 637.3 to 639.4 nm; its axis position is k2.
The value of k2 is 638.620 nm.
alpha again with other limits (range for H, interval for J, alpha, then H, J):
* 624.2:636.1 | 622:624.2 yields 8.94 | 9.04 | 8.7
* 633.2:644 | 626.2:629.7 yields 9.17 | 9.20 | 9.1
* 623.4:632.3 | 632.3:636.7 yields 9.18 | 8.90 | 9.3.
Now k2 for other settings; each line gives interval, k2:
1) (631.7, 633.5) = 633.348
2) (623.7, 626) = 625.522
